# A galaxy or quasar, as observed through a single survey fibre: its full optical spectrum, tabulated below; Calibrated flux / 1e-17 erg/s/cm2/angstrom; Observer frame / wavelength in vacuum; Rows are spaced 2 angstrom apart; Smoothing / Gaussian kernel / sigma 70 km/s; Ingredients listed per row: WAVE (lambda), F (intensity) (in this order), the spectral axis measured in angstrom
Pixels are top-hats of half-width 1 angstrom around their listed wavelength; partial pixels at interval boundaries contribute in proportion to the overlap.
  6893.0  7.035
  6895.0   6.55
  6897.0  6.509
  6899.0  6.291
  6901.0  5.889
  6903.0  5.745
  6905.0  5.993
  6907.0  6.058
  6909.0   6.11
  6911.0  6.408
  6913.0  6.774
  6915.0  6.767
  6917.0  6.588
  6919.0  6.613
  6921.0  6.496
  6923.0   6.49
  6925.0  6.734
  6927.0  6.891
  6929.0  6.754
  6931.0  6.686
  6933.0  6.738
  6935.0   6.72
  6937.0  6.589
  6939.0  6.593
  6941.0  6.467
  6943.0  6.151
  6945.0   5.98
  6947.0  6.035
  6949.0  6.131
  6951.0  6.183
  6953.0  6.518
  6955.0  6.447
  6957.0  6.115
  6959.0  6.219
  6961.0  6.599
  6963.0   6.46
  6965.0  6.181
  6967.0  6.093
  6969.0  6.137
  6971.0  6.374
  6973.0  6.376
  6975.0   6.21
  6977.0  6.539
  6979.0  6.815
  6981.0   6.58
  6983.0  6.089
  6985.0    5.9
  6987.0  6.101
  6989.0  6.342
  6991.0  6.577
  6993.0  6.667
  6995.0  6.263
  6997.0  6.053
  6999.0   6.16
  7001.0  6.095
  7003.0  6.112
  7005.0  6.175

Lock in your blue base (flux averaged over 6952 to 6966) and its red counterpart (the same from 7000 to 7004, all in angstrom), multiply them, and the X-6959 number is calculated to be 38.8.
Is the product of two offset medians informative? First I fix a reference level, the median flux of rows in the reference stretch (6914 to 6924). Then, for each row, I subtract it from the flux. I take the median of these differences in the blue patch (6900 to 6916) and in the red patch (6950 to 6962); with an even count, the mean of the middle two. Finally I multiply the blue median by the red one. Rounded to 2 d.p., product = 0.13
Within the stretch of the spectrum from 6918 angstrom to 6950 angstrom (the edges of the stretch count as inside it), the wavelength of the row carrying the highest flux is 6927.0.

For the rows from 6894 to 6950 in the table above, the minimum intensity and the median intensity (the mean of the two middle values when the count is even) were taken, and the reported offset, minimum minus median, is -0.76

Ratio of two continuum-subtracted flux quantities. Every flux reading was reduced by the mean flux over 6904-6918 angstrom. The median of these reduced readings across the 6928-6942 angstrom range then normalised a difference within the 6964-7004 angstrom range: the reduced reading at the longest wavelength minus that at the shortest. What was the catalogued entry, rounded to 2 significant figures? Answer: -0.23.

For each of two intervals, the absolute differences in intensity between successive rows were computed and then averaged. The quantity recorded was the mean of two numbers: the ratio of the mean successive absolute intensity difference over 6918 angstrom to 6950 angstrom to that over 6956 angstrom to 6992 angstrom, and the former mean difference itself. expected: 0.32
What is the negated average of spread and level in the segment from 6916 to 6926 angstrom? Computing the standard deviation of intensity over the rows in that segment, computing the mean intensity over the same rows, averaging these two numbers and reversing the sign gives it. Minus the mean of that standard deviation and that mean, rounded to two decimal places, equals -3.34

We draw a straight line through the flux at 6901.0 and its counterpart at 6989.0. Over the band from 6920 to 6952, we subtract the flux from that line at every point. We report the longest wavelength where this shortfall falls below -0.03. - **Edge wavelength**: 6951.0 angstrom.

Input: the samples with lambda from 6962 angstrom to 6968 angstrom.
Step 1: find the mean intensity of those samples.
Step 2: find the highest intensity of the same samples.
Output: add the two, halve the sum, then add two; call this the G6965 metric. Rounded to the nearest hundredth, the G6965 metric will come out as 8.35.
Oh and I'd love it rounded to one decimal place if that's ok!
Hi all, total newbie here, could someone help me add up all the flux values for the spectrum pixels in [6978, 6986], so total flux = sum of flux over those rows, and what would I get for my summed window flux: 25.4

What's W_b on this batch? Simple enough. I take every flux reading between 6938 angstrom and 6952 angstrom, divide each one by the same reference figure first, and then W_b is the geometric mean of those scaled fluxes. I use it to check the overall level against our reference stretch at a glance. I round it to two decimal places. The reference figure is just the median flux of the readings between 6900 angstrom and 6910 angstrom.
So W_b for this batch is 1.04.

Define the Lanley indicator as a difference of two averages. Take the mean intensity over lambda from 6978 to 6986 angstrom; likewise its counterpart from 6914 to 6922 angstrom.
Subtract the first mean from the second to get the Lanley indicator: 0.27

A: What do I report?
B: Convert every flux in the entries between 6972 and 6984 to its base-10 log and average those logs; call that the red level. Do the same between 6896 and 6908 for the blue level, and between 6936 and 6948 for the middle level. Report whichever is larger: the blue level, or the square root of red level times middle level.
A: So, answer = 0.804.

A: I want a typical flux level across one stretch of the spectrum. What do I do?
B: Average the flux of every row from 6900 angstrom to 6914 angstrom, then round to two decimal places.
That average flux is 6.14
